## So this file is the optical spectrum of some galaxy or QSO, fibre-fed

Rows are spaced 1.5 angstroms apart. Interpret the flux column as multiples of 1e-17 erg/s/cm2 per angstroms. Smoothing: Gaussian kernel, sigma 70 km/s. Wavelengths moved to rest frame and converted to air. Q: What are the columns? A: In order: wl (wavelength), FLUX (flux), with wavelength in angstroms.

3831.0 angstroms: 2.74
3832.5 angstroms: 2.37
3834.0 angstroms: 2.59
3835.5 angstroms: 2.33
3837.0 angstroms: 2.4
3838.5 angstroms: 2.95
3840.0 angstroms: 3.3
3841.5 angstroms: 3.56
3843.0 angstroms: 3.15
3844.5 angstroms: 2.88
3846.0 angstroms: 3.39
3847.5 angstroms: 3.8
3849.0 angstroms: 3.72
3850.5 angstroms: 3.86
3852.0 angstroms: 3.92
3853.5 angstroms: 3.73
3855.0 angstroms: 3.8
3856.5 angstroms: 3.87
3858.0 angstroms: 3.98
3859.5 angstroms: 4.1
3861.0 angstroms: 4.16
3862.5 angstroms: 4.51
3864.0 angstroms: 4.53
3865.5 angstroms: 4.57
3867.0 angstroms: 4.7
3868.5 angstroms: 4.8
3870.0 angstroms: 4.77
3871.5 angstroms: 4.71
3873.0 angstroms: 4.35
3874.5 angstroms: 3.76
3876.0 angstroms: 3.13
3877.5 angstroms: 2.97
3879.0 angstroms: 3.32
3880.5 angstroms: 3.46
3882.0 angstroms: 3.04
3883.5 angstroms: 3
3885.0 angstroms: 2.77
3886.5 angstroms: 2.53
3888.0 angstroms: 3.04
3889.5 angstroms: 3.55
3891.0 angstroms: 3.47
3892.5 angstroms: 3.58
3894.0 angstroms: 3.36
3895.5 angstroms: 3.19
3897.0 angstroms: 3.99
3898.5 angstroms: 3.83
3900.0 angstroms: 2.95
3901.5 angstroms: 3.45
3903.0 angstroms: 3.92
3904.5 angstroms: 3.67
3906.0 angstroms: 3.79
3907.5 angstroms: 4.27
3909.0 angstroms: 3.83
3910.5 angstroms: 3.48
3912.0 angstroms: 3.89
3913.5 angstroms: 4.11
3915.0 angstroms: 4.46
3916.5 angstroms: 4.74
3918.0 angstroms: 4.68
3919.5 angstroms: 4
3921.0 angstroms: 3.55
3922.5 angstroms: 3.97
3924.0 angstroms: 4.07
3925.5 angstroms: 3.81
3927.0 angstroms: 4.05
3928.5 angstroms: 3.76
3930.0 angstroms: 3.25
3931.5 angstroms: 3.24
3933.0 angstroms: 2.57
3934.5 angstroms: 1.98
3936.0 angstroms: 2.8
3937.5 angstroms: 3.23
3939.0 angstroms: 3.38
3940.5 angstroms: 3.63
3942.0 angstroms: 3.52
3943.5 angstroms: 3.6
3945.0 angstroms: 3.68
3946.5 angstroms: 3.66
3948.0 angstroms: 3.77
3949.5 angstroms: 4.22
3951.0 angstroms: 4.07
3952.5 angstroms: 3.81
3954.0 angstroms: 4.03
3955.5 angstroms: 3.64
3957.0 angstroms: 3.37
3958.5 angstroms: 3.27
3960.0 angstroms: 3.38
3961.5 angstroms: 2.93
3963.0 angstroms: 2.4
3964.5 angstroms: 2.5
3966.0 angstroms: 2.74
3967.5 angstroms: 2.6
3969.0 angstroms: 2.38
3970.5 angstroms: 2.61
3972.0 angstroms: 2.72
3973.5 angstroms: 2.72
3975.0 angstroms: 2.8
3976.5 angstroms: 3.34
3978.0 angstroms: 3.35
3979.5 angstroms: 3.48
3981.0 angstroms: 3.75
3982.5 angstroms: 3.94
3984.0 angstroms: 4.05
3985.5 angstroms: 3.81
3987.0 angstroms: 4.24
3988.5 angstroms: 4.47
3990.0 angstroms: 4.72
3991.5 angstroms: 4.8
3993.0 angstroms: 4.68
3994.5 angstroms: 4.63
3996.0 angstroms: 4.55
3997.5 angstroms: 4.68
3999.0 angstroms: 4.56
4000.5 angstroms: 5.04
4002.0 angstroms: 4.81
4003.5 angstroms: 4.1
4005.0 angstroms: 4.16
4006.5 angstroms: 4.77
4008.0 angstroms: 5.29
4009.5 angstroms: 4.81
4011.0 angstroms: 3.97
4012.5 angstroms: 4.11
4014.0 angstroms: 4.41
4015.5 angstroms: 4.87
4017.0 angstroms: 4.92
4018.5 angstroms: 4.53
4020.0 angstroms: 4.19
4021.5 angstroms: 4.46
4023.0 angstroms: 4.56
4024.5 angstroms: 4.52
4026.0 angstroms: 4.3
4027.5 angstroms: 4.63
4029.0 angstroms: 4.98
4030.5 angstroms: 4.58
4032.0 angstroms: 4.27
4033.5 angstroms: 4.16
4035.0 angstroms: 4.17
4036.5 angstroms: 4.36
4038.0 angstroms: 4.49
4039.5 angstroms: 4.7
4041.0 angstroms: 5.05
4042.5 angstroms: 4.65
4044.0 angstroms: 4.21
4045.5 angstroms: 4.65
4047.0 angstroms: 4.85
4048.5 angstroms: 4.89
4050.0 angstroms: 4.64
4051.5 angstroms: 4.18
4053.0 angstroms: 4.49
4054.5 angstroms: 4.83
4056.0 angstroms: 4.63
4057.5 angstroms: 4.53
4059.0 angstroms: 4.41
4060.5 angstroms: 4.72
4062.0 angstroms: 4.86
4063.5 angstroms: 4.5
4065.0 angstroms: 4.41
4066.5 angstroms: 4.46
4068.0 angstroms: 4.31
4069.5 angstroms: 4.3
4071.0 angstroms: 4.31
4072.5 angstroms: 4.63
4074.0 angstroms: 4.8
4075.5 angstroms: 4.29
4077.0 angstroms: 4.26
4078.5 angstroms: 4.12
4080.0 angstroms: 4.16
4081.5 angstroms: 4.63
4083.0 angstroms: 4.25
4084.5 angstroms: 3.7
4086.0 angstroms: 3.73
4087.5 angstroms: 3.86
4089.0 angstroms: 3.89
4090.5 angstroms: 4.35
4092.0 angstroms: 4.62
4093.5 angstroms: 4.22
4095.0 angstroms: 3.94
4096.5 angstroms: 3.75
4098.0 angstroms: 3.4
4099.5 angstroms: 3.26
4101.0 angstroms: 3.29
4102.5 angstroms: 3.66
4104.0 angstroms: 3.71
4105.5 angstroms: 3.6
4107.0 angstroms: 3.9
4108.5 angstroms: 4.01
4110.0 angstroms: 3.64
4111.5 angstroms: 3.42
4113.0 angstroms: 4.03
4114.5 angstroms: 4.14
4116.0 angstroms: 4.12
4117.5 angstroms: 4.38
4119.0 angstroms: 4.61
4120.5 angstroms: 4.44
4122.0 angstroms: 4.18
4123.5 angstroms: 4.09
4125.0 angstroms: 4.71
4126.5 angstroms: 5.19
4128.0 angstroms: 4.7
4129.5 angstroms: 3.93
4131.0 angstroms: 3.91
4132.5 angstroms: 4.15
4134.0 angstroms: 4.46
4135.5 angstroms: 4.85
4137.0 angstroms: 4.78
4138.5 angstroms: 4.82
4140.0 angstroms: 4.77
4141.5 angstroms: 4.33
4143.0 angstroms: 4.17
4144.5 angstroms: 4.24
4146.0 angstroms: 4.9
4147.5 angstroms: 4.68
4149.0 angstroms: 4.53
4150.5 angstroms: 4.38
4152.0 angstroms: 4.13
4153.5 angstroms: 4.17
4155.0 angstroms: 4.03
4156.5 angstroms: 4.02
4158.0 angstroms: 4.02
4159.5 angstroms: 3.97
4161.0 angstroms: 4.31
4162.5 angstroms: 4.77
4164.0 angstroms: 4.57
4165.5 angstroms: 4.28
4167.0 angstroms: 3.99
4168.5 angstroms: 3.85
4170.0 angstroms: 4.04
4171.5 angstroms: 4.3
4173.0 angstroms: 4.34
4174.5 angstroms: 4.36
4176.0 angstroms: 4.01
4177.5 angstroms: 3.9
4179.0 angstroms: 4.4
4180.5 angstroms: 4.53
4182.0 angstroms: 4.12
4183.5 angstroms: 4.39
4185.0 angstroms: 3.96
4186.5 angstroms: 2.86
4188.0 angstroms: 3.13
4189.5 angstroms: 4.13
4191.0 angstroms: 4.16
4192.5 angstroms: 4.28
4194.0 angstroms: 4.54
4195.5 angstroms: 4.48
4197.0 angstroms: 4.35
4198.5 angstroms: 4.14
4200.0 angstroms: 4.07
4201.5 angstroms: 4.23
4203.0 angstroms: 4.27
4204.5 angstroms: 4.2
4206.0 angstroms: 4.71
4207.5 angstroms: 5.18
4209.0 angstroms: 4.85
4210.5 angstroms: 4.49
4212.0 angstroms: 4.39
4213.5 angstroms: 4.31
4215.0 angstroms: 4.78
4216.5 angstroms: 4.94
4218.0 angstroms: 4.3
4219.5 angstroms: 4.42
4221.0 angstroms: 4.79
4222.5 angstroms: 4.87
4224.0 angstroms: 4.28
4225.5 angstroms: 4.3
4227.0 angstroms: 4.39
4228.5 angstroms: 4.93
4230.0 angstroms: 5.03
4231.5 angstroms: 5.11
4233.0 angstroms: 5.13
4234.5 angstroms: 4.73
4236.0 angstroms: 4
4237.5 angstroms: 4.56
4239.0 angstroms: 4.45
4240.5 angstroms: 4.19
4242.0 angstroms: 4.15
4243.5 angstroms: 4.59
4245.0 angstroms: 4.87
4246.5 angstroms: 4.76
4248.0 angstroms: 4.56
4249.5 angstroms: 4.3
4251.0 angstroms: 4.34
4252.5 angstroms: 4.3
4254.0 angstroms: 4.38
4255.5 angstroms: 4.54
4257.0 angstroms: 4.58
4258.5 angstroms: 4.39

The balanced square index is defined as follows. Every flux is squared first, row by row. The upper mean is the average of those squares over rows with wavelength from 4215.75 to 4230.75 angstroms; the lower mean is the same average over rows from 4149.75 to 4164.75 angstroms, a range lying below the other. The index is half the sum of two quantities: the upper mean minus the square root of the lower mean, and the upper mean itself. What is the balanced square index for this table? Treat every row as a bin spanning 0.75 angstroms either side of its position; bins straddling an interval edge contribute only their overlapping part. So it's 19.4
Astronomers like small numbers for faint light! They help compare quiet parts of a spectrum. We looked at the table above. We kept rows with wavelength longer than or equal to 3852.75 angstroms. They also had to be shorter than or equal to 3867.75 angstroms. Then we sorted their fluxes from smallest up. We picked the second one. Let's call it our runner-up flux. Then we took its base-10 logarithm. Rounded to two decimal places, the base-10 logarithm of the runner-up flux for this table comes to 0.58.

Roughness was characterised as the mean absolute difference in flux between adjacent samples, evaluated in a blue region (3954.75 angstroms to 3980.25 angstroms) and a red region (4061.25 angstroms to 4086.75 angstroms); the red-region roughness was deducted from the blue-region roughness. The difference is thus 0.00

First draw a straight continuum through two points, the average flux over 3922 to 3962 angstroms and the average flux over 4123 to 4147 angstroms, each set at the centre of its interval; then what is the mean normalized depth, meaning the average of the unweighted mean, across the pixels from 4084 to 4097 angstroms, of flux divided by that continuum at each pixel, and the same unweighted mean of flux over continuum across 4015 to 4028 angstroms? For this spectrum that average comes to 1.05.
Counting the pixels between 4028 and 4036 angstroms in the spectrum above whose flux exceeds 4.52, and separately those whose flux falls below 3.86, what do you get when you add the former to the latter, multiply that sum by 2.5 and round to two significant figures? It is 5.0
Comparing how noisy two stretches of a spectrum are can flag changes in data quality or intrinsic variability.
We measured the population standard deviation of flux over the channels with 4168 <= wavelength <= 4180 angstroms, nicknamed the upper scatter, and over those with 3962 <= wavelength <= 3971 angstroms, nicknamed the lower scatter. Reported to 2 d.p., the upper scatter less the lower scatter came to 0.08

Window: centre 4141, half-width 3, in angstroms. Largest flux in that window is 4.82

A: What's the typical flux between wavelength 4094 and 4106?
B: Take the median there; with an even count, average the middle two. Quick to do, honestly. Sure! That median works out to 3.6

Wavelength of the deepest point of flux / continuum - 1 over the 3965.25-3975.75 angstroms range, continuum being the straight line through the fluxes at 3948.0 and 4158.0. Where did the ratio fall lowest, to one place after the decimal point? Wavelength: 3969.0 angstroms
